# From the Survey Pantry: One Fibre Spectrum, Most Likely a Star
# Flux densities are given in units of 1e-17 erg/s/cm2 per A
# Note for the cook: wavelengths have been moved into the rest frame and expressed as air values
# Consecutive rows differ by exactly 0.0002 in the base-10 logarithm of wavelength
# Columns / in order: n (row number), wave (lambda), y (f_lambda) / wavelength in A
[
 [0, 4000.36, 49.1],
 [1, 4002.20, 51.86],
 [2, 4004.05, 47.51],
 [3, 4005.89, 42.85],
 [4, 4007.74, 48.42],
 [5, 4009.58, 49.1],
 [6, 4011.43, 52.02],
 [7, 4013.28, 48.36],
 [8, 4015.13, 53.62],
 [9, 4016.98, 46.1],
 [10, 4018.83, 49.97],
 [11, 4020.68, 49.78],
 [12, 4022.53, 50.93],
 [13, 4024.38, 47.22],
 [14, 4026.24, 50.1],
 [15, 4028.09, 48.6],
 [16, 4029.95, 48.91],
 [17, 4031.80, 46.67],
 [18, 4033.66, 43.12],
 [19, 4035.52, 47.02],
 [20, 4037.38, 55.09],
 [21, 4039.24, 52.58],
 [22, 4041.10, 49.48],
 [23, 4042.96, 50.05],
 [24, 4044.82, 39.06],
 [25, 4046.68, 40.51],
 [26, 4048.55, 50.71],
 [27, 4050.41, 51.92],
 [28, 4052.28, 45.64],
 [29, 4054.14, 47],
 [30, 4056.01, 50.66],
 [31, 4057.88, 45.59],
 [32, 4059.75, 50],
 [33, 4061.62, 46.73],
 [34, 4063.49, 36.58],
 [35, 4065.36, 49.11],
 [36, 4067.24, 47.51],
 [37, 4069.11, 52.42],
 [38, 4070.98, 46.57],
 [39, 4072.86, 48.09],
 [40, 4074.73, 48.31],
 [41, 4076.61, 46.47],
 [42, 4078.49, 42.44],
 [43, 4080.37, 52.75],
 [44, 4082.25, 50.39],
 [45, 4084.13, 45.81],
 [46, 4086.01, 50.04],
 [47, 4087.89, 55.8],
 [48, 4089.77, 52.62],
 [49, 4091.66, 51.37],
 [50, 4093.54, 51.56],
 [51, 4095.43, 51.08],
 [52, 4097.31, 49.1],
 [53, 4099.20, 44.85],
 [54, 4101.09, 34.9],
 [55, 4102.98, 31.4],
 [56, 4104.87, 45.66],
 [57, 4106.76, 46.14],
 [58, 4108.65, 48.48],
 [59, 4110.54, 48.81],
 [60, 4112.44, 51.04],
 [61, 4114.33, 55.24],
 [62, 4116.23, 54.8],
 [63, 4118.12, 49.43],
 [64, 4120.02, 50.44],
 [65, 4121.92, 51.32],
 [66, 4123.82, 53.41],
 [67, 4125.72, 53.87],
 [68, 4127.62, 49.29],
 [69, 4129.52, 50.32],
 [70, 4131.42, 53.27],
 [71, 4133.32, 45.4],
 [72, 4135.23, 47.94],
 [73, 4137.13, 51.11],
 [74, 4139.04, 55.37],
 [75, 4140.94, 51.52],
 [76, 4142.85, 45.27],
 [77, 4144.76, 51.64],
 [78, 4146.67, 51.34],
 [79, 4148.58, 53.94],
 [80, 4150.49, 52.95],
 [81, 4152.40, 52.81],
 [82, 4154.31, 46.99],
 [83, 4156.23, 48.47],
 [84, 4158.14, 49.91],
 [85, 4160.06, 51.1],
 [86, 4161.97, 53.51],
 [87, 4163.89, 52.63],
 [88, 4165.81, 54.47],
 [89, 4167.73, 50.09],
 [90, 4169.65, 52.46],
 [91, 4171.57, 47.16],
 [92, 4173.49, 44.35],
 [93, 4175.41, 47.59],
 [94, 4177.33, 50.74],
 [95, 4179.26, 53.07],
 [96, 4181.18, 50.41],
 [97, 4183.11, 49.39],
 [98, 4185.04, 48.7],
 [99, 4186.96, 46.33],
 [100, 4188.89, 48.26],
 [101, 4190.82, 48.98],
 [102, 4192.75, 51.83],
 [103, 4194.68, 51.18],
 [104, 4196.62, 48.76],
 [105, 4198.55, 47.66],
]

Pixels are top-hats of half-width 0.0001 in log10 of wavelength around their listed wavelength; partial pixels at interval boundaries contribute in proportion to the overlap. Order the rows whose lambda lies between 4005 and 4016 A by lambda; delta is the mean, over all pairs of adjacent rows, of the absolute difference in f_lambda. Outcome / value 3.6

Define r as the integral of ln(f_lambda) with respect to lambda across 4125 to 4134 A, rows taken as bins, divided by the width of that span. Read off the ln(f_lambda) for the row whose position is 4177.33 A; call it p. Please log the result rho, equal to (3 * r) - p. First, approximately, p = 3.93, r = 3.92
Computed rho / 7.84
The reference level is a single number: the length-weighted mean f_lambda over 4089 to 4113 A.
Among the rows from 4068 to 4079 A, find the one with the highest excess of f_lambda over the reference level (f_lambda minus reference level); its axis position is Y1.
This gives 4069.11 A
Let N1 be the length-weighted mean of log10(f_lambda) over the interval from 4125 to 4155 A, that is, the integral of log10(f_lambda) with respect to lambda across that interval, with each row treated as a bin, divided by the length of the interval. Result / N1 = 1.71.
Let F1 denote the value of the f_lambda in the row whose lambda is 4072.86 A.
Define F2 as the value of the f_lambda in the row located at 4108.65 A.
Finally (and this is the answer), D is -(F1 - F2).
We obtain 0.4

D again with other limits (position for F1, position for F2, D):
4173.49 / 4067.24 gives 3.2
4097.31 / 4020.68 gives 0.7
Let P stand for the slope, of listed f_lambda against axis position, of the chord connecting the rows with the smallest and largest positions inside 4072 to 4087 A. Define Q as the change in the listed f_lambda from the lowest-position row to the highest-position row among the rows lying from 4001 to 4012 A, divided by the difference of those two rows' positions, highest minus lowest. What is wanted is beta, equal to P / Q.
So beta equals 8.6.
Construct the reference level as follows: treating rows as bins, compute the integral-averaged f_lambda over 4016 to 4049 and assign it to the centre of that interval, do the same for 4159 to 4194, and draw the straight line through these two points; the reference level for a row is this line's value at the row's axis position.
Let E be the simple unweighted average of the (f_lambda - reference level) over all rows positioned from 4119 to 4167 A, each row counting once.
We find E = 1.5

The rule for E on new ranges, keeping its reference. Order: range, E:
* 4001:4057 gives 0.5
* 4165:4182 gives 0.0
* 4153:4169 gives 1.0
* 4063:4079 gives -2.2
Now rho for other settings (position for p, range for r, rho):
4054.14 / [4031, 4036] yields 7.59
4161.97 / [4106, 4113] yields 7.66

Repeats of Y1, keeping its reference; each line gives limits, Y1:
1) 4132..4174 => 4139.04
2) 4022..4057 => 4037.38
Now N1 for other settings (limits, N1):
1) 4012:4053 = 1.68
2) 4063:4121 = 1.68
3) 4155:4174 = 1.70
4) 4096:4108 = 1.62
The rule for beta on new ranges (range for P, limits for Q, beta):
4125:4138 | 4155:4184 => -7.1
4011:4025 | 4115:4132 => 3.7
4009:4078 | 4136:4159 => 0.7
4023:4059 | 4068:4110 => 0.5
